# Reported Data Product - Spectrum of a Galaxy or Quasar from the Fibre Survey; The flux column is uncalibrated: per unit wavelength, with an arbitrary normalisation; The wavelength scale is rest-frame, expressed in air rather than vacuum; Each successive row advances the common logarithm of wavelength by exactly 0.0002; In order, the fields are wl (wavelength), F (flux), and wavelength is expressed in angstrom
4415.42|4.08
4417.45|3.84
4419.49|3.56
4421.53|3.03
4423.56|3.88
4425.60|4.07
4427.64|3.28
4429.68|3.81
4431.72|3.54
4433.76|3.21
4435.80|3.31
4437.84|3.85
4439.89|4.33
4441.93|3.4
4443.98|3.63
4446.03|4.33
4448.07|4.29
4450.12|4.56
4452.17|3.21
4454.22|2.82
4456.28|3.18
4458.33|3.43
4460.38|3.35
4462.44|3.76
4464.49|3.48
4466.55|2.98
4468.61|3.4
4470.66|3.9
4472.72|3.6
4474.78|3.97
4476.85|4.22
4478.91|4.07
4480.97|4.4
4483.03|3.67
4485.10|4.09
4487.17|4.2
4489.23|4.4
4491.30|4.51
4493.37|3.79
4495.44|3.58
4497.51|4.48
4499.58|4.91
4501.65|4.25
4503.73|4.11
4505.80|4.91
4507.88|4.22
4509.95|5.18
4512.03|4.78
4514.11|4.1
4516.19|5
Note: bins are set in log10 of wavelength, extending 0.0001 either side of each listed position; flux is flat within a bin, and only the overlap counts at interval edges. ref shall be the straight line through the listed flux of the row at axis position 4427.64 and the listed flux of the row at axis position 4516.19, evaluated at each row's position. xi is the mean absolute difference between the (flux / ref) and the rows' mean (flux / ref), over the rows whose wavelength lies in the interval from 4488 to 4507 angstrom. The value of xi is 0.079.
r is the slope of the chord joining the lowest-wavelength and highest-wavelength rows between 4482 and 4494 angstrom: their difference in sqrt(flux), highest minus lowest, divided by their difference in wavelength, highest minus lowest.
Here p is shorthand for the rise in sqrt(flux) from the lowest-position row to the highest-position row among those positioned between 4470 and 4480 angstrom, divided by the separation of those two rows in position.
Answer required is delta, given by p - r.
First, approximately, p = 0.005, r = 0.0030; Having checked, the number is 0.002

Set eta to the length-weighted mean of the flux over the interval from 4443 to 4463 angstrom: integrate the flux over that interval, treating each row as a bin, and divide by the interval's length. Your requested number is 3.65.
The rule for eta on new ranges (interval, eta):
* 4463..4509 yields 4.05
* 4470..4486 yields 3.99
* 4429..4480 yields 3.67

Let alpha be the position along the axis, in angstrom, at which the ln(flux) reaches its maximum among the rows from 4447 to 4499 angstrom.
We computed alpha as 4450.12 angstrom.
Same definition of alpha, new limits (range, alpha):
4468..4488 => 4480.97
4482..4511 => 4509.95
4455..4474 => 4470.66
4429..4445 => 4439.89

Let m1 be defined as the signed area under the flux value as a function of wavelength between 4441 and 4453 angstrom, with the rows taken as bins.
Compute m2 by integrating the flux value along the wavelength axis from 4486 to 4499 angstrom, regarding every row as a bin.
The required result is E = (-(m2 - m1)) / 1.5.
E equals -5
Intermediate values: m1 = 47.0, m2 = 54.4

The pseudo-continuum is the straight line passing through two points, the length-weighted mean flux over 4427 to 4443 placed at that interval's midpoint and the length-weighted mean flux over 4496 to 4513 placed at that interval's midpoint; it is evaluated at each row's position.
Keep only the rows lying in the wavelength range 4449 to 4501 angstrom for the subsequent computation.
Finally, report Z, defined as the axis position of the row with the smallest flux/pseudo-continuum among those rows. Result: 4454.22 angstrom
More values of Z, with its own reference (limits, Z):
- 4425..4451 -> 4433.76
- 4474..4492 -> 4483.03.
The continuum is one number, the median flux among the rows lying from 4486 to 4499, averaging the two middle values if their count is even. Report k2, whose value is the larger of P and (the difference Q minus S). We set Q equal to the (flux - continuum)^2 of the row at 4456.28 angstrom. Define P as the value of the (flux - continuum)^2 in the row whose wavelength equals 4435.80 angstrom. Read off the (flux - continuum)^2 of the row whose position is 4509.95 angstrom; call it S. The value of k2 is 0.98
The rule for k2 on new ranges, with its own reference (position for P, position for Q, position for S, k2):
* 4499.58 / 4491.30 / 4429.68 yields 0.37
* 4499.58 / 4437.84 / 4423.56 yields 0.37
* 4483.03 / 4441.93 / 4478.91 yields 0.76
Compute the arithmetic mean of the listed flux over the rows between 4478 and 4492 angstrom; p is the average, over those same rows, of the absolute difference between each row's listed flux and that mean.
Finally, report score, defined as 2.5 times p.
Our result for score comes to 0.53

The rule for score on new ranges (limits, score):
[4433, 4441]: 1.04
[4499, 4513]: 0.92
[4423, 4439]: 0.71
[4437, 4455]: 1.24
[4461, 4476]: 0.64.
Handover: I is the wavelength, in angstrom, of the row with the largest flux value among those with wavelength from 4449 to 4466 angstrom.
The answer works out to 4450.12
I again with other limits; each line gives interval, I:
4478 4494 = 4491.30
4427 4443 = 4439.89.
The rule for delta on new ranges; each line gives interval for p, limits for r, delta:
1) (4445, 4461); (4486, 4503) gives -0.018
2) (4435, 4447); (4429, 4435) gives 0.065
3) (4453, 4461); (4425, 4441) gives 0.020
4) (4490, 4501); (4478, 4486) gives 0.010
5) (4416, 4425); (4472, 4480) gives -0.018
